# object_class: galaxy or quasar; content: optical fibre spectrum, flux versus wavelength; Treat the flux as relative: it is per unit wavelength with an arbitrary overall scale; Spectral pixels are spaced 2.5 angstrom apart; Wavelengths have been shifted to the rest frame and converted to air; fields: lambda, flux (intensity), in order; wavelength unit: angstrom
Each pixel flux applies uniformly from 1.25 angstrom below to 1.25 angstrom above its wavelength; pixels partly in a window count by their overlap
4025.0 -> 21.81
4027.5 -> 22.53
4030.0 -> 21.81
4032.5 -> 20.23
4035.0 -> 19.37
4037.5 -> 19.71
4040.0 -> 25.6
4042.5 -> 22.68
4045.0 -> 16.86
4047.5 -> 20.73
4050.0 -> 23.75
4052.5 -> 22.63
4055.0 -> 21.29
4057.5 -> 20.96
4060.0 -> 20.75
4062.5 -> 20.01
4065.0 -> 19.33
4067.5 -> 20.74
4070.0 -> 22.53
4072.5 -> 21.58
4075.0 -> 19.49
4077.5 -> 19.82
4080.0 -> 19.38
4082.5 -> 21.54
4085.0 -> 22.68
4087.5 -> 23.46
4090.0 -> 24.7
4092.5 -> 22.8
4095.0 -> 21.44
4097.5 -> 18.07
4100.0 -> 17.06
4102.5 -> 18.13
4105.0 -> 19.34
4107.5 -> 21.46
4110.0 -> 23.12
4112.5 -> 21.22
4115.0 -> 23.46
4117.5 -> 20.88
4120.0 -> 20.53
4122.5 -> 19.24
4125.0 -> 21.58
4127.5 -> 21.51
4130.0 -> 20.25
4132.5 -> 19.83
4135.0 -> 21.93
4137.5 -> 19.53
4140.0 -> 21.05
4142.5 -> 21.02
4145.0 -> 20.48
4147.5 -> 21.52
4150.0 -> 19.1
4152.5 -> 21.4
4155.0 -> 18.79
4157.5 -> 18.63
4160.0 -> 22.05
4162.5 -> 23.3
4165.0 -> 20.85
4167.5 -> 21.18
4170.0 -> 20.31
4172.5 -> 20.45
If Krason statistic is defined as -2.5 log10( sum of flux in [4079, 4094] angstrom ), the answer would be -5.32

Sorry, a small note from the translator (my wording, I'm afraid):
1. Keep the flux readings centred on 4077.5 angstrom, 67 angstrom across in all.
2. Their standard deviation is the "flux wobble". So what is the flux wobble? 2.0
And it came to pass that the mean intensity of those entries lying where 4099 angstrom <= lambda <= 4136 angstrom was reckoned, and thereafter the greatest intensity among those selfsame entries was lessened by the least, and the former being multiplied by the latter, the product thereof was 132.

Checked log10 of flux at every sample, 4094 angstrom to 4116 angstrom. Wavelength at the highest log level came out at 4115.0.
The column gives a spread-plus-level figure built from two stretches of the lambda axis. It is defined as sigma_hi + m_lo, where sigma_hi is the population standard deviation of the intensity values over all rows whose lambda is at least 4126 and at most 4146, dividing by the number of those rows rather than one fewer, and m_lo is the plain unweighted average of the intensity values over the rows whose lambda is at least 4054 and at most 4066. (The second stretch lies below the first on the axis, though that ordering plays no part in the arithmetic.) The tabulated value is 21.2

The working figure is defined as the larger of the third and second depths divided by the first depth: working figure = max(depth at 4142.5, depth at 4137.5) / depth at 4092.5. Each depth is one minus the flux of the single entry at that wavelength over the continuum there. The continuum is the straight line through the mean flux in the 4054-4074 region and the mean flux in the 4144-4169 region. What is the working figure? -0.63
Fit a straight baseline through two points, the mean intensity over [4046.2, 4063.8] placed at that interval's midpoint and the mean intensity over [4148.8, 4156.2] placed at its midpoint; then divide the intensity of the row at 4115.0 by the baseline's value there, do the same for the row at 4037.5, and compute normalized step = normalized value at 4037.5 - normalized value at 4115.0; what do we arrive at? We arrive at -0.24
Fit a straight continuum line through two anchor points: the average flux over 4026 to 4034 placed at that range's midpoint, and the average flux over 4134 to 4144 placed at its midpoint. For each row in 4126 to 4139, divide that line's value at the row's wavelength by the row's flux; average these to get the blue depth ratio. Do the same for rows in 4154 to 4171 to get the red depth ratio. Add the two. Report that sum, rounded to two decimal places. 2.02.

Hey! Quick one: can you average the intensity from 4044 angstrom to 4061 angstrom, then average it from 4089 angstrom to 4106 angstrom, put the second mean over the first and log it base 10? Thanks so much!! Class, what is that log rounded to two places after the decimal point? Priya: -0.02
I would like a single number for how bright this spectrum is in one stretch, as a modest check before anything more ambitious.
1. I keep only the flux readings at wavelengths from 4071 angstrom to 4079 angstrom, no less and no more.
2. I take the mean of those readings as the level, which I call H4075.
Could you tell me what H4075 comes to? 20.3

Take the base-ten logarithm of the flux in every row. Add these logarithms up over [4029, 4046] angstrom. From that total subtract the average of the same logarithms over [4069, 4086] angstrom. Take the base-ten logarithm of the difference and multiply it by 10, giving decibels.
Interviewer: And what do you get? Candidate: 8.97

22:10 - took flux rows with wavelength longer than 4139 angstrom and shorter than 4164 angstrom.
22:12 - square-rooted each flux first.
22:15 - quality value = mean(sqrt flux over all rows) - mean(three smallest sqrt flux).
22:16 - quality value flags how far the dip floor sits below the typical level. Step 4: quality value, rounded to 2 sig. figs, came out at 0.21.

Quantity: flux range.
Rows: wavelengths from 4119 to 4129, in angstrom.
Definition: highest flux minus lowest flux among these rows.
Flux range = 2.3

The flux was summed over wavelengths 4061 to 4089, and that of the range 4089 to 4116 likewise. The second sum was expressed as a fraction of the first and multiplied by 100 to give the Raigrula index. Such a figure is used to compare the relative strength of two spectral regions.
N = 100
